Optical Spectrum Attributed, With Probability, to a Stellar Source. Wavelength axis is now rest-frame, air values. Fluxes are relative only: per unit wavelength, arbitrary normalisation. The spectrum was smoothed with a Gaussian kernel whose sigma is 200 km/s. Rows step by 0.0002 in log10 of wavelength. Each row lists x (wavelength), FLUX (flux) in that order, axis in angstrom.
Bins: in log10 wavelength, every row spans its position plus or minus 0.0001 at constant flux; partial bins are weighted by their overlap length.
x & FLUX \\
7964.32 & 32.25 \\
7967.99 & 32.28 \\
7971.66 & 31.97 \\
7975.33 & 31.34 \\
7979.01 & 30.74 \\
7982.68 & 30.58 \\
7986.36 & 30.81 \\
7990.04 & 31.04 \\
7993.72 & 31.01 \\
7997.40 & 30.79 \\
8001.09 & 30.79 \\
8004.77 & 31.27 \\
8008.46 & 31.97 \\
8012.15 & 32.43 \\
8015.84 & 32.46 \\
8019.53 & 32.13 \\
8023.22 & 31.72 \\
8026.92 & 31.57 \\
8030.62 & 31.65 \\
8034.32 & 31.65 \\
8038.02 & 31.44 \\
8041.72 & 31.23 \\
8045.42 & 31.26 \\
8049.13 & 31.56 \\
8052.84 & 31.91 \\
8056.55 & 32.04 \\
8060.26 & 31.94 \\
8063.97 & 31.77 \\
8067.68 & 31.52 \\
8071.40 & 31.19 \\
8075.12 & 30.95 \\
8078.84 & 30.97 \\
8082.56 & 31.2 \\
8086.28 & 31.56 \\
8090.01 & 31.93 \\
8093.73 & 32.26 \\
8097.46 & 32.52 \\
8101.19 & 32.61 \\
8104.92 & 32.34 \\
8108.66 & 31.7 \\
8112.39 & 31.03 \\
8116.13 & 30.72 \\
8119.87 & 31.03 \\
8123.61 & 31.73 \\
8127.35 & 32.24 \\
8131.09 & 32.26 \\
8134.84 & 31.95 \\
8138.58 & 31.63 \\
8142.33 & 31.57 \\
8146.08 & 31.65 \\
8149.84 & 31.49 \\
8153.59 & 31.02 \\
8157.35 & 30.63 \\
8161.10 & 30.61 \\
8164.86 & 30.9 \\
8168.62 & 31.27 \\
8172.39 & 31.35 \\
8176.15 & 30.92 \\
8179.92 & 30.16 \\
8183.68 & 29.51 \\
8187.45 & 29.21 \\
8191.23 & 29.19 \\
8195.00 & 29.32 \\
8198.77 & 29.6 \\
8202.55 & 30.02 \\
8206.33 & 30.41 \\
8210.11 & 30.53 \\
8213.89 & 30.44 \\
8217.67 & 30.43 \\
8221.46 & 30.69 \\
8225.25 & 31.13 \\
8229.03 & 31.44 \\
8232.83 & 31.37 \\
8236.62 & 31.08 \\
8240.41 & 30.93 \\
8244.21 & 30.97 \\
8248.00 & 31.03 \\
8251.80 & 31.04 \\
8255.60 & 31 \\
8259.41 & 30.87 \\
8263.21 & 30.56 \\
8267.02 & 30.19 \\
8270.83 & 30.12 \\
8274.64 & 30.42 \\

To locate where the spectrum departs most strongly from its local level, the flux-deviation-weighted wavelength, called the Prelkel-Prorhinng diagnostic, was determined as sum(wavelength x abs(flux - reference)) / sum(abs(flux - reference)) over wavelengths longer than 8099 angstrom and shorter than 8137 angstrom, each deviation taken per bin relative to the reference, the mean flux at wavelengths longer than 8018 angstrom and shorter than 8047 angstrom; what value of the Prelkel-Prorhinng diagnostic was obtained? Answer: 8116.3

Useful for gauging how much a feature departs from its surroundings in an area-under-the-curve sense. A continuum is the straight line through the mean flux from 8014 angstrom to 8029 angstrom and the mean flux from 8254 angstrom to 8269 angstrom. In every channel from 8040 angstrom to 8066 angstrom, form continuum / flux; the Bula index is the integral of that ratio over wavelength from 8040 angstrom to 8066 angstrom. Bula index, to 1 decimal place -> 26.1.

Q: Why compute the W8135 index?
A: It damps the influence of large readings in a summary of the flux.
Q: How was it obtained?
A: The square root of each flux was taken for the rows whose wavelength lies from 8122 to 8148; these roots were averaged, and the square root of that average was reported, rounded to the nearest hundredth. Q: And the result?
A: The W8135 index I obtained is 2.38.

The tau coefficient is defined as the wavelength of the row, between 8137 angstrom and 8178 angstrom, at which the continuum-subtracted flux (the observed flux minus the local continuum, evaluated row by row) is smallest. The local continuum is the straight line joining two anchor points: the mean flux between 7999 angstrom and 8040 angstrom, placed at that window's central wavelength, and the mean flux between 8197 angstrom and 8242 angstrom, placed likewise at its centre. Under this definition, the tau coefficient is 8161.10 angstrom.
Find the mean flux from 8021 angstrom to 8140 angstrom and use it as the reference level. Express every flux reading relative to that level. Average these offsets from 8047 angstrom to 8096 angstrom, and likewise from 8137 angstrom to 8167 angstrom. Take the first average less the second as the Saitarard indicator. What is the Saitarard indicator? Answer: 0.4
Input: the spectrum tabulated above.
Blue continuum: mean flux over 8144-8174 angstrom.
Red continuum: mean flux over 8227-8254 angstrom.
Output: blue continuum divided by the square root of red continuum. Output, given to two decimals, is 5.58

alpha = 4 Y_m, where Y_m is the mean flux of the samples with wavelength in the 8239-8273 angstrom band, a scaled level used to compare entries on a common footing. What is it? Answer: 123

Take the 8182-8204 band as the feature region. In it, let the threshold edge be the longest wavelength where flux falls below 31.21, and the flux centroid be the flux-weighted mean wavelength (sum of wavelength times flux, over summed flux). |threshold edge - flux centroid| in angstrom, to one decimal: 9.4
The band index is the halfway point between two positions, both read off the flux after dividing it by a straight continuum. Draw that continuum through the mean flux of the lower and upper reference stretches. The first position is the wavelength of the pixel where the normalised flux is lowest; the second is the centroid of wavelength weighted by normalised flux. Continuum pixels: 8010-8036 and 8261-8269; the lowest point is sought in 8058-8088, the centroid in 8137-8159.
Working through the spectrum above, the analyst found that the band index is 8111.5 angstrom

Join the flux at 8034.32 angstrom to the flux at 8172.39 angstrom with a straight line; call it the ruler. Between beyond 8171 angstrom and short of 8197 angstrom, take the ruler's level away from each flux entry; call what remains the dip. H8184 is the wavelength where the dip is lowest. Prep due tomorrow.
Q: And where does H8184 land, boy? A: 8191.23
